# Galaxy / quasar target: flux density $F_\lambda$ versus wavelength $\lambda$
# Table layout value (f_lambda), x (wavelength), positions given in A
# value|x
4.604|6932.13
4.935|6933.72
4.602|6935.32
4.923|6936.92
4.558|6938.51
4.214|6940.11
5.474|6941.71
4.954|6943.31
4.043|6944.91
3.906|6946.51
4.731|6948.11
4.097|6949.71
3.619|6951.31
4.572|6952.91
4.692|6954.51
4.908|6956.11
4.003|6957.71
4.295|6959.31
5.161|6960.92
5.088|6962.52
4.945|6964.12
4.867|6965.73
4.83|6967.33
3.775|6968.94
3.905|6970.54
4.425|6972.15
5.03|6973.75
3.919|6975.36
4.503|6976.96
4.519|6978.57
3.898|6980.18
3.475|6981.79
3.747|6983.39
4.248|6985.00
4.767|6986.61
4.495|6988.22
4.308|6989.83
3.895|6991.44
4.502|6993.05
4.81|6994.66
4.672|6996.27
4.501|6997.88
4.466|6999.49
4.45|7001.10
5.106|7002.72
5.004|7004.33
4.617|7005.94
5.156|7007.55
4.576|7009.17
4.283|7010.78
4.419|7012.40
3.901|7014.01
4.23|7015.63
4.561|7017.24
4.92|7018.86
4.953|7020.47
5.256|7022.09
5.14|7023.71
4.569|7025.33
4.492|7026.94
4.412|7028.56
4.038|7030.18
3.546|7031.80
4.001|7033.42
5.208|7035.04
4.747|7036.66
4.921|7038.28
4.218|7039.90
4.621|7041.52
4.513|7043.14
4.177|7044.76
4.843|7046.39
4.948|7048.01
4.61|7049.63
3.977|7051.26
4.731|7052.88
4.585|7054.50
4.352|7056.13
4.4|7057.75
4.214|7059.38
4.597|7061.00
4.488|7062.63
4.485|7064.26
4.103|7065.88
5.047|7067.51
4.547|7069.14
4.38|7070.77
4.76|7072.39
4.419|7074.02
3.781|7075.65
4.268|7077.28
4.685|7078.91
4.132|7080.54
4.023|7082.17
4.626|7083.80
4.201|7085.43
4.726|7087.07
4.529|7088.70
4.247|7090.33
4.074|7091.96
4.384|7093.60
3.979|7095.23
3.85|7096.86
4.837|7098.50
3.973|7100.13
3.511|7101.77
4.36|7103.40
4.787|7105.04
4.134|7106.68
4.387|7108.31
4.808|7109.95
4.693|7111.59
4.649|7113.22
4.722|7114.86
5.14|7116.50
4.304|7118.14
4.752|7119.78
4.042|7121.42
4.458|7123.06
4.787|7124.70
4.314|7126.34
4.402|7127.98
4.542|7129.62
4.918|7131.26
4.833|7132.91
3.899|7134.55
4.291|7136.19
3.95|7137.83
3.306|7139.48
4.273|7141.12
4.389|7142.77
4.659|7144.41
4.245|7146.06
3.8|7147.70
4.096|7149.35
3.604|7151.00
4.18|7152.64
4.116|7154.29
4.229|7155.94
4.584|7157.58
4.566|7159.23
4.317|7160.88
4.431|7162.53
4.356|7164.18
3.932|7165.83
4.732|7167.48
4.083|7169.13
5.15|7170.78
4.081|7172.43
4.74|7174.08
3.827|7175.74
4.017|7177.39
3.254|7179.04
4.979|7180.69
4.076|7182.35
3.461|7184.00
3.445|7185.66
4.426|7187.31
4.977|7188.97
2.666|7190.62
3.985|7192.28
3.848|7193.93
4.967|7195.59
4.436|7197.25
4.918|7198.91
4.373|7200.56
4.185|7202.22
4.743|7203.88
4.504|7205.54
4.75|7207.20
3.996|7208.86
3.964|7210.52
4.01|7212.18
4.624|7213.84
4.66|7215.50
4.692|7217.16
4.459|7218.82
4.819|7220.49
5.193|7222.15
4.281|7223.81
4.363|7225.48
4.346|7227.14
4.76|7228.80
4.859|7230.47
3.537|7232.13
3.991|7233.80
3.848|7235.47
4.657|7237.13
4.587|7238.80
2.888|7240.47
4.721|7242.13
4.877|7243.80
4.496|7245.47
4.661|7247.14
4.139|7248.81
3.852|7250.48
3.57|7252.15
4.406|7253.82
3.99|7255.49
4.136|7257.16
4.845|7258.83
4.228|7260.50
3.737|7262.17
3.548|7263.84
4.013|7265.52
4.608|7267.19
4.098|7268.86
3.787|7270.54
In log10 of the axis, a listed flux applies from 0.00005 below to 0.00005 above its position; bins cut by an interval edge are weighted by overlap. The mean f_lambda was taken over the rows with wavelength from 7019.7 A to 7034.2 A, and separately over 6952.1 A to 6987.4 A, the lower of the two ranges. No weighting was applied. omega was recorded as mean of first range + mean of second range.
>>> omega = 8.9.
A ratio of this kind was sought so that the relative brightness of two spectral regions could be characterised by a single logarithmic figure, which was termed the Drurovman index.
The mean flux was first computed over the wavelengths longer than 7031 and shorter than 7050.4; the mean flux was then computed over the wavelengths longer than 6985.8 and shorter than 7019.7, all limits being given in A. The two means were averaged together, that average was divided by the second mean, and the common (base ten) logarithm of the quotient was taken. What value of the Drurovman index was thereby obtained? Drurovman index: -0.0012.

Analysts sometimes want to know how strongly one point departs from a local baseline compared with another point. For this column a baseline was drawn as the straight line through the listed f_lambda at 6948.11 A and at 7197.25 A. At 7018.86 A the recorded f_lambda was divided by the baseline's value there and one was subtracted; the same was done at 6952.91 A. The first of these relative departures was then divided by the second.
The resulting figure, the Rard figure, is -1.8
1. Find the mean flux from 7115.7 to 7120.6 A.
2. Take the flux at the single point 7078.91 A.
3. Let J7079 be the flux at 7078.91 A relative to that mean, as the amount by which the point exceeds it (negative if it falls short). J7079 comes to 0.0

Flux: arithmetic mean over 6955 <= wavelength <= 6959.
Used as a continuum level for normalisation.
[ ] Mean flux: 4.46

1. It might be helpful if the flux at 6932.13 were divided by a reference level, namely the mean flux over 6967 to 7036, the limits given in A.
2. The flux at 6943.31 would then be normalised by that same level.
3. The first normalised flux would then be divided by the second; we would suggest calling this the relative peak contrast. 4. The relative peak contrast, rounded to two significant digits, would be 0.93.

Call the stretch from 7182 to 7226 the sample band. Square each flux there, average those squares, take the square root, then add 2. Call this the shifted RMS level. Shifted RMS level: 6.36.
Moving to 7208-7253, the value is 6.36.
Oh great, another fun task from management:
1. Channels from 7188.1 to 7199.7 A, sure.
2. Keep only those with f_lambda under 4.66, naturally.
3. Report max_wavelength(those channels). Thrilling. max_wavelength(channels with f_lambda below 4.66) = 7197.25 A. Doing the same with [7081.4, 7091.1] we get 7090.33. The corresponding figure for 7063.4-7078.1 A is 7077.28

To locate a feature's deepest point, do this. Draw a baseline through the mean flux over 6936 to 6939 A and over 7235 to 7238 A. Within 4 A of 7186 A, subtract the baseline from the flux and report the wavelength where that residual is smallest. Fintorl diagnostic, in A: 7185.66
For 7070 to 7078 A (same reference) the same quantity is 7075.65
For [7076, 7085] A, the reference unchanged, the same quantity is 7082.17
